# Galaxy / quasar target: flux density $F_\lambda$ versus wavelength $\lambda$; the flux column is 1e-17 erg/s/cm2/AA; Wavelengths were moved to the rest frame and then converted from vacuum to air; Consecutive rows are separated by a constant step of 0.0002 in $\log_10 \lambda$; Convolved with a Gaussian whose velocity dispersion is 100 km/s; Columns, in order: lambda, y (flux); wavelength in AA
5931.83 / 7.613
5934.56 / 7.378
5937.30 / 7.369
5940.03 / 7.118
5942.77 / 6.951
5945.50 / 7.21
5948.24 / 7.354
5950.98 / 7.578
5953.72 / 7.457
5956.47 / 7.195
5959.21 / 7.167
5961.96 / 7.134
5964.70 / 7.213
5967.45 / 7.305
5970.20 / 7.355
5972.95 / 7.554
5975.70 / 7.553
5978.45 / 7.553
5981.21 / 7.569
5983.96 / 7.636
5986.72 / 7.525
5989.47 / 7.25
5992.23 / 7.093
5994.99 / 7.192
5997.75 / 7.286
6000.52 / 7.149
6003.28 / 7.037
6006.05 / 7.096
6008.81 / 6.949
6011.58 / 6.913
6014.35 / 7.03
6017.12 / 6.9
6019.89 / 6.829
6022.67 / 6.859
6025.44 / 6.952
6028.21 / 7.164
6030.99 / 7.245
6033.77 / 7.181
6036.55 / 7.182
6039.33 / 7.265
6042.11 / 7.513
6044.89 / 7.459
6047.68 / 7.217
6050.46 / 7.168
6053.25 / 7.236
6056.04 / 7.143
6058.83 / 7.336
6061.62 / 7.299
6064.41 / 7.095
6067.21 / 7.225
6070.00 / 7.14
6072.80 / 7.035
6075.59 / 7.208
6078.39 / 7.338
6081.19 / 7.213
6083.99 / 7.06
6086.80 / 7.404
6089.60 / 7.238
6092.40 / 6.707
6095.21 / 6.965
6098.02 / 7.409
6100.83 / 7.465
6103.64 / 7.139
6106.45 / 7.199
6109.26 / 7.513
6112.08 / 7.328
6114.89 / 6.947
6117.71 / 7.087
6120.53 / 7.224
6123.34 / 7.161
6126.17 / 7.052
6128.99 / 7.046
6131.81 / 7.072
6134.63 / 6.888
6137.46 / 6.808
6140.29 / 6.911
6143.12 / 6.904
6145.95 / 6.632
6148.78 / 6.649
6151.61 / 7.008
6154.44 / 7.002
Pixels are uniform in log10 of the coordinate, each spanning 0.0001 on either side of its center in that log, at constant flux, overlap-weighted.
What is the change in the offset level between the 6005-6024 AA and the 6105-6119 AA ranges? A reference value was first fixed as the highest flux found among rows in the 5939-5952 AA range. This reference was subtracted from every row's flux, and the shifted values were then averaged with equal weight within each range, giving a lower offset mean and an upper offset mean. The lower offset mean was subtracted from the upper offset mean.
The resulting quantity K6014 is 0.28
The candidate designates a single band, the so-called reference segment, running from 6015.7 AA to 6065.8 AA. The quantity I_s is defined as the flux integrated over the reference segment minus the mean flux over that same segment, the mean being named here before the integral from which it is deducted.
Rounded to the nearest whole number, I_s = 352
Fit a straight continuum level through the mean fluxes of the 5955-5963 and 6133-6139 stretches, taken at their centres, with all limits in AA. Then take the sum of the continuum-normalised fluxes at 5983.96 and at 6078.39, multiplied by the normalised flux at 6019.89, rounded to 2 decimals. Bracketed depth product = 2.06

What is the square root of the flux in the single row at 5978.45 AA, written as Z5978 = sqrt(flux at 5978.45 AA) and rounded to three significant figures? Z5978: 2.75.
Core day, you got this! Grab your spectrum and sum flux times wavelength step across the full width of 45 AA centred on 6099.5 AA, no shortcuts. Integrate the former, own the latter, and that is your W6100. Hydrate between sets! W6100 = 324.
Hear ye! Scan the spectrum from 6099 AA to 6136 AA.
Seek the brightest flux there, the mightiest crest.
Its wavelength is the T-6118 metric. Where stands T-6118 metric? 6109.26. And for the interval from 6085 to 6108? 6100.83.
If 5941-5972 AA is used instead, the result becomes 5950.98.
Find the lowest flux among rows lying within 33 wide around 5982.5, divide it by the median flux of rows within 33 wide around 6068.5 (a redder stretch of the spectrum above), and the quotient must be 0.98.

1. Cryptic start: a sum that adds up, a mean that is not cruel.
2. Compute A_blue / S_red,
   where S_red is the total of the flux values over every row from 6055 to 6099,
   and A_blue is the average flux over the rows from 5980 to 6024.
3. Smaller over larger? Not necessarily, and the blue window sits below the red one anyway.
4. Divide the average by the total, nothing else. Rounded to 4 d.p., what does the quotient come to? 0.0622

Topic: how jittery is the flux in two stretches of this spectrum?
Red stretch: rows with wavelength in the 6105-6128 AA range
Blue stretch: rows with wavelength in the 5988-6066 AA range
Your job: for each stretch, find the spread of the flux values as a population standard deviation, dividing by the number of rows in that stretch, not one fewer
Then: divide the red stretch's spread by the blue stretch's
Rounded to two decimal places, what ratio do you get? 0.99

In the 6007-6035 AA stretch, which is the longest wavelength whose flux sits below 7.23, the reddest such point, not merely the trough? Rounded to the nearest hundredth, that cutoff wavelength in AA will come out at 6033.77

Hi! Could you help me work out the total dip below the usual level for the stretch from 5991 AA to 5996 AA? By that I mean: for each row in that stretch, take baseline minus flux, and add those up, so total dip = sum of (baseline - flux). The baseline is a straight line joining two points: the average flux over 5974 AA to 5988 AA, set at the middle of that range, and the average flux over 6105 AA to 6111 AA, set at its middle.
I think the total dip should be 0.81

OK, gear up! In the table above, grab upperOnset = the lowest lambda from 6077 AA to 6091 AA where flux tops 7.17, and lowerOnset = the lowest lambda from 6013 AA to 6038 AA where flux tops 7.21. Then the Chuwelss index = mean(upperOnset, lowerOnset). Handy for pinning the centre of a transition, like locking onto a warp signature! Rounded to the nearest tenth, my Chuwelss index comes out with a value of 6054.7 AA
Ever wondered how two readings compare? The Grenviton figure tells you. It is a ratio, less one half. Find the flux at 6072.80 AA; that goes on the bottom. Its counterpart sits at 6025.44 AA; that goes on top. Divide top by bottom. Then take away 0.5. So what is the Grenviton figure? 0.488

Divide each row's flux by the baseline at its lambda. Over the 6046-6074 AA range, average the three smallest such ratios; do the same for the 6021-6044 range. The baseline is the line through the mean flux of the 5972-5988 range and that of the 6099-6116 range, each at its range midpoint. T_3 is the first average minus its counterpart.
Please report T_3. 0.025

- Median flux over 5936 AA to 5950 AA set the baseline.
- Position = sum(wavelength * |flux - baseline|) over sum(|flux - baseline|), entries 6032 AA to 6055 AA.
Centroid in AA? 6043.2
